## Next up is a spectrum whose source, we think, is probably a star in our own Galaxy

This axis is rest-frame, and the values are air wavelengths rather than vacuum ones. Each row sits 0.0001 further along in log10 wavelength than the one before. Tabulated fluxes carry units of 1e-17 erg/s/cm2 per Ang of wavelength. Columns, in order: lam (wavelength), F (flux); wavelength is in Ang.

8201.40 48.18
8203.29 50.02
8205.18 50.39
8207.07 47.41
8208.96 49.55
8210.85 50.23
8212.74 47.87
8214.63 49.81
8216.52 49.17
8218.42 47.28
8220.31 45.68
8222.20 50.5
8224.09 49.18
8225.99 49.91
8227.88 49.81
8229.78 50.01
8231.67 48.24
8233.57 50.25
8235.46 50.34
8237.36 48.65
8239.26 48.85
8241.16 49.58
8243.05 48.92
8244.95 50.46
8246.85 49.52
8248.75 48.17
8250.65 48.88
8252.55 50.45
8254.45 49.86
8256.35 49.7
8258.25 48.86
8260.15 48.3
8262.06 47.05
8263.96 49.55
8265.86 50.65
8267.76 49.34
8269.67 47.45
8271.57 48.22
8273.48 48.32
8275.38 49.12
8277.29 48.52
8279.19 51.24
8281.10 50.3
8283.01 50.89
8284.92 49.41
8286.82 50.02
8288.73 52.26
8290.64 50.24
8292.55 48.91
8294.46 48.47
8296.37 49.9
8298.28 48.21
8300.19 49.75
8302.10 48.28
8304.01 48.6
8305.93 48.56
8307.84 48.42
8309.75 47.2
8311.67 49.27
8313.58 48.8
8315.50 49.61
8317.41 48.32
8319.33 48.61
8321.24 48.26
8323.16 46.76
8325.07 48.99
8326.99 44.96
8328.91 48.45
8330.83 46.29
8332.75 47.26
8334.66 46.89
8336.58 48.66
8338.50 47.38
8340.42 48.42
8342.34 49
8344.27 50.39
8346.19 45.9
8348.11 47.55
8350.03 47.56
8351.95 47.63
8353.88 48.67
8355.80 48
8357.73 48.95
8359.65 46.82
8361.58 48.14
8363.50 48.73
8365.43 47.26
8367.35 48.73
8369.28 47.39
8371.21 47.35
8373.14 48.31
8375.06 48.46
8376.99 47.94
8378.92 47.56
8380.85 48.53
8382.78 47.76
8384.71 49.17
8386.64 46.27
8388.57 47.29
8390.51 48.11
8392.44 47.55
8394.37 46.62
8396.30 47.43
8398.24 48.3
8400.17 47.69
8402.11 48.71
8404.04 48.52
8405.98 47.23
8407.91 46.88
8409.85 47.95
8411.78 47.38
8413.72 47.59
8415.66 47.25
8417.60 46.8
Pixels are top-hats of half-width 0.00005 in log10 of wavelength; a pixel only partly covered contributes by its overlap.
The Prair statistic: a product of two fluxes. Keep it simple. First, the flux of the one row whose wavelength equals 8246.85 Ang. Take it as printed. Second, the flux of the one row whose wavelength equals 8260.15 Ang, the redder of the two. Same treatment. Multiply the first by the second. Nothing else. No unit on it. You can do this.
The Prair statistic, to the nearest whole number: 2392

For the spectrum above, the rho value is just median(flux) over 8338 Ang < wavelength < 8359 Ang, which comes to 48.0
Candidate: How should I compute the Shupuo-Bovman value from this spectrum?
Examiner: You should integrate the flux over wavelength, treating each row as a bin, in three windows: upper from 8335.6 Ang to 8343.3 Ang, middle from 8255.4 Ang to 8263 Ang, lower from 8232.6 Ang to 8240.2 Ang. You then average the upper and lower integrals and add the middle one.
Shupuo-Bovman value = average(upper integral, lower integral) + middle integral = 742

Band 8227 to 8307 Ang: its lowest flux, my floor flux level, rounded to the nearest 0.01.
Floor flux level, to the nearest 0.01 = 47.05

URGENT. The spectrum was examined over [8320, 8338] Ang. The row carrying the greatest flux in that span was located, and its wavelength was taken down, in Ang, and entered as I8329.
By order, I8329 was 8325.07 Ang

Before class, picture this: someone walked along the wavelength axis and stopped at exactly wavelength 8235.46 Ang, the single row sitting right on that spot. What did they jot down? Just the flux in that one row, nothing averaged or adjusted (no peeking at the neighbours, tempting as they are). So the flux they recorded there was 50.34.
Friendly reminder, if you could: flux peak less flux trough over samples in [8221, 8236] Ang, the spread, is 2.3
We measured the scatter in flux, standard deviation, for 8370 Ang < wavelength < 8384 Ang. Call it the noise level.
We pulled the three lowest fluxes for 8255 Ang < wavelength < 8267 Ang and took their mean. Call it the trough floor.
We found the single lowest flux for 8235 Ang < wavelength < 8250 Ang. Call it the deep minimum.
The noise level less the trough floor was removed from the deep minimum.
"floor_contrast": 95.8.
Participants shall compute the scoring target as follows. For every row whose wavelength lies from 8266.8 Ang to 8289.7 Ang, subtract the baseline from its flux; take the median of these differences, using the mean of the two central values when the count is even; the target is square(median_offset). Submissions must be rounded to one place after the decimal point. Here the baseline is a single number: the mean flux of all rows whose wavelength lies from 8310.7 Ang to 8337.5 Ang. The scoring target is 2.1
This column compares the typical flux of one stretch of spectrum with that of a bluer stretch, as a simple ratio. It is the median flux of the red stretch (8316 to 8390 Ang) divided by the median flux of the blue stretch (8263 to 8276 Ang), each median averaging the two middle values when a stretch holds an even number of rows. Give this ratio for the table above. 0.977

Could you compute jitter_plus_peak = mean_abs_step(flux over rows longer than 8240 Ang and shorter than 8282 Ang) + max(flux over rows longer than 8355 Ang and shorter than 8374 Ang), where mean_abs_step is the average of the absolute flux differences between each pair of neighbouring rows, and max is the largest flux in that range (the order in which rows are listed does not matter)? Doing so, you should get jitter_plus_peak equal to 50.0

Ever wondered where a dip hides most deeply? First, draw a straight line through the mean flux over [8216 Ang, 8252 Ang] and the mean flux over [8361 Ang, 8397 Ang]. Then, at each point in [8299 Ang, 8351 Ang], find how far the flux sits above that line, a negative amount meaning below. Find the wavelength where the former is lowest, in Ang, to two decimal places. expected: 8326.99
